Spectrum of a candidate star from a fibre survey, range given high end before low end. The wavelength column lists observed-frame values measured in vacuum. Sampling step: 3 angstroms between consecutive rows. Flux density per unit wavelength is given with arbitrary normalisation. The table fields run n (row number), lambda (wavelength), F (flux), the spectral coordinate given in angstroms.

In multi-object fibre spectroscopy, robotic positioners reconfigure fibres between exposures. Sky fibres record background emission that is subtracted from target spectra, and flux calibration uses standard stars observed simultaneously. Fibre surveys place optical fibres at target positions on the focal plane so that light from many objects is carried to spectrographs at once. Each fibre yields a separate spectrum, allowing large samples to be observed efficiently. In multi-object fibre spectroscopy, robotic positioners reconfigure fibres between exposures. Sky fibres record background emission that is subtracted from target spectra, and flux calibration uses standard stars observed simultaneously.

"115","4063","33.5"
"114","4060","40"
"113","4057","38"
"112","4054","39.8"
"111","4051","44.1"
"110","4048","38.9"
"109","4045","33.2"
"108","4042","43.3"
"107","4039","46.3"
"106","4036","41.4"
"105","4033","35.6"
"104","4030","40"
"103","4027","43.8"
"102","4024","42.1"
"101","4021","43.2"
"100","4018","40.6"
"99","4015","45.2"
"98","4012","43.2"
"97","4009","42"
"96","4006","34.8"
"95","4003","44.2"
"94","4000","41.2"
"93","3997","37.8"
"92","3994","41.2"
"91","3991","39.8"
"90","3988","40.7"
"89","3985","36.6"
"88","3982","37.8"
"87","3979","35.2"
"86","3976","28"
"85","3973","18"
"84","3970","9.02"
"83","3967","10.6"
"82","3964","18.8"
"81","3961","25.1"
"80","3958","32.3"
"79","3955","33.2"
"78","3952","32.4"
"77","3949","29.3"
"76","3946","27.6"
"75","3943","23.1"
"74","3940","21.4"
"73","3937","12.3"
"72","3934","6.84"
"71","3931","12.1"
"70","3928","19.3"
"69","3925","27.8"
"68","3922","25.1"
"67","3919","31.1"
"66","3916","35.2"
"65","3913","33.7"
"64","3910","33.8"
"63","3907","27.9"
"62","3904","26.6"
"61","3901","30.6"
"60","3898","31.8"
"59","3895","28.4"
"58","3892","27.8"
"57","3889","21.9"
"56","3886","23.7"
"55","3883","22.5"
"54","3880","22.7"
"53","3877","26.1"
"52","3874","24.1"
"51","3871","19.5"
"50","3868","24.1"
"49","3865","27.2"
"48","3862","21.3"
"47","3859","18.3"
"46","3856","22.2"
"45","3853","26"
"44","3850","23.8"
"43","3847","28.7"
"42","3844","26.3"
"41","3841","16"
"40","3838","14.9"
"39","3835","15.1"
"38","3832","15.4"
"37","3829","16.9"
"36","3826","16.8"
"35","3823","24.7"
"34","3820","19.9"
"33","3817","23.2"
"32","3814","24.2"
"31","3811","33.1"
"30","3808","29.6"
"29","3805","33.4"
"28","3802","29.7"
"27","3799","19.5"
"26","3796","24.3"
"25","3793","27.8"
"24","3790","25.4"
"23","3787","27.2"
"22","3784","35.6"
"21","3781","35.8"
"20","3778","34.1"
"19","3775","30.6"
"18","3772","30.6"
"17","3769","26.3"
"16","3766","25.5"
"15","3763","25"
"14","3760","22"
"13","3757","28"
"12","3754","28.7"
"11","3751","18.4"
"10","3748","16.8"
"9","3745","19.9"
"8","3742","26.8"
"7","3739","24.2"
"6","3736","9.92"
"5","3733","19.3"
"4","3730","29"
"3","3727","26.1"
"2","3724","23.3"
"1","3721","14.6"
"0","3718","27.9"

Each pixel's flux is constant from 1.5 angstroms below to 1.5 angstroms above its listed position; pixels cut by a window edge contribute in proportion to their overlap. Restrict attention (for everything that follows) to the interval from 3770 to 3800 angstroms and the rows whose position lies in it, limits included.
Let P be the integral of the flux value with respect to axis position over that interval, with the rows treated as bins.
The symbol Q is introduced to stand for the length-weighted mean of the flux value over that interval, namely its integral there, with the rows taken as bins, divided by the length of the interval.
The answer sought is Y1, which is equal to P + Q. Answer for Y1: 905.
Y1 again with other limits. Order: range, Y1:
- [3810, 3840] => 624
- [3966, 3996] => 935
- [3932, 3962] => 748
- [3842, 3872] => 734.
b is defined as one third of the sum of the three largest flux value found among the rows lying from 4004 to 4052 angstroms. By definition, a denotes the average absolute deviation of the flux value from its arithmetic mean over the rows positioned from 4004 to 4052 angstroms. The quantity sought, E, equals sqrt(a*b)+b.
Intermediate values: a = 2.9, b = 45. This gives 57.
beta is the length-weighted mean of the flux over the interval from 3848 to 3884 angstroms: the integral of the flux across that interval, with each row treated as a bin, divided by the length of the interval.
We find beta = 23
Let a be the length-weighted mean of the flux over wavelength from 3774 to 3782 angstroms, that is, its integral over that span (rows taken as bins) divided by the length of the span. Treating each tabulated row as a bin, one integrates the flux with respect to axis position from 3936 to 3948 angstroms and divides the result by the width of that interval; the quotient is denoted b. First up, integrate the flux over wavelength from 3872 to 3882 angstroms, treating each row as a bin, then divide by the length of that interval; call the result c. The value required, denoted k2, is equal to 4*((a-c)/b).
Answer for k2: 1.8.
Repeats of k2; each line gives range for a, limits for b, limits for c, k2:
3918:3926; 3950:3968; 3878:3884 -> 0.8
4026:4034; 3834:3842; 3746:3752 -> 5.8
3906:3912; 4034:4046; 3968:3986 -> 0.4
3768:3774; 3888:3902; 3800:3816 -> -0.1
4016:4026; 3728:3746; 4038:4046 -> 0.2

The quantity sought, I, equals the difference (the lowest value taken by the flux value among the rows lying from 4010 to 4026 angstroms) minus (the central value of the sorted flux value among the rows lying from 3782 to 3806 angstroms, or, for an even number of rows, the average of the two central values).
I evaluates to 13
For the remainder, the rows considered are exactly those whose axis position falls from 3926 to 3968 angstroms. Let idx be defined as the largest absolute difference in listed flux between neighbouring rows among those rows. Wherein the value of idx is 9.1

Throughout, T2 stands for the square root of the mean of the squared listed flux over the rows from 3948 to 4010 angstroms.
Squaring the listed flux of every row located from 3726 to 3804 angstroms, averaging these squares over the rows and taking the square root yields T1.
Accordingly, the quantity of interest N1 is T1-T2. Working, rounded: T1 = 26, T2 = 33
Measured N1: -7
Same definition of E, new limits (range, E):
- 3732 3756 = 38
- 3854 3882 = 33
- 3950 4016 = 63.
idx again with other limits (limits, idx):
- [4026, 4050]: 10.1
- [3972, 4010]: 10.0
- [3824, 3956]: 10.3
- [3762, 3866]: 10.3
